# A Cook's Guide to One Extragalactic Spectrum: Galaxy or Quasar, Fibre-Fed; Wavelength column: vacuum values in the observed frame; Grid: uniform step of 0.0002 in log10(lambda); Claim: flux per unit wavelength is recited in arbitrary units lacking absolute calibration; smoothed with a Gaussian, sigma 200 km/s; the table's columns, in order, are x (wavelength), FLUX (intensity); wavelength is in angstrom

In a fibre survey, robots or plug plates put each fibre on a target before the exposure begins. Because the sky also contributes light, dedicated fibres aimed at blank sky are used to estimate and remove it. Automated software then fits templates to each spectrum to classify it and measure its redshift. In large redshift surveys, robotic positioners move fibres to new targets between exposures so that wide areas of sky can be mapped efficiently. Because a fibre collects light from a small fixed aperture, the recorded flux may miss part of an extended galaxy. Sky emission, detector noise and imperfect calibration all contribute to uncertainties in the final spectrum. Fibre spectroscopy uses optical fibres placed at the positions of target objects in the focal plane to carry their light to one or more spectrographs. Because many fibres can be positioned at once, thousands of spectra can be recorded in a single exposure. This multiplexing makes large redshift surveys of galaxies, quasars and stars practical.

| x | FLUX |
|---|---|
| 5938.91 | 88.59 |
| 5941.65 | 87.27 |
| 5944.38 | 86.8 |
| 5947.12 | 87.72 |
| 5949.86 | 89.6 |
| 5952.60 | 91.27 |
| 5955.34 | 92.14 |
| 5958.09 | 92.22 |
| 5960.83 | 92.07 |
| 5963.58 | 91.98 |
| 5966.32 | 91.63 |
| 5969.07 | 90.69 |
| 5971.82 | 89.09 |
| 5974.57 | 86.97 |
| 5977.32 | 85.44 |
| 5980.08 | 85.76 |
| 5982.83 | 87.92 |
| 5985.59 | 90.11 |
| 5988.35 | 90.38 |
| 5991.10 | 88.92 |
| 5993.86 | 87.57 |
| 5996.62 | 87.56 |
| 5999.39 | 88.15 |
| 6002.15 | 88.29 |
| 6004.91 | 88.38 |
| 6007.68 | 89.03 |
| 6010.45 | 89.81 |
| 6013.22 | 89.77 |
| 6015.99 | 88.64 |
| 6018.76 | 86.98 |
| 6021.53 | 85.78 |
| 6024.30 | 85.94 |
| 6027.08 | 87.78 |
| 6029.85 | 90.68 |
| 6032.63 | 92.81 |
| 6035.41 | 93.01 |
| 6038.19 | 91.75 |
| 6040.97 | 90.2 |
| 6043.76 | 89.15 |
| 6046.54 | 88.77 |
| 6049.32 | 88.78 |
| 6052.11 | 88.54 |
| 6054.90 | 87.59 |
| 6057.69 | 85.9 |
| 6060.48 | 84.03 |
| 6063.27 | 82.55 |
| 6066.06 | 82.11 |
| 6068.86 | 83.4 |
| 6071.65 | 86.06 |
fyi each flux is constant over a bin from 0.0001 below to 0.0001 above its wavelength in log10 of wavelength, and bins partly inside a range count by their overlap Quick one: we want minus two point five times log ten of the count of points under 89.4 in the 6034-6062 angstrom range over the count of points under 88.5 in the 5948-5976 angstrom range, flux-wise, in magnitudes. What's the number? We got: -2.11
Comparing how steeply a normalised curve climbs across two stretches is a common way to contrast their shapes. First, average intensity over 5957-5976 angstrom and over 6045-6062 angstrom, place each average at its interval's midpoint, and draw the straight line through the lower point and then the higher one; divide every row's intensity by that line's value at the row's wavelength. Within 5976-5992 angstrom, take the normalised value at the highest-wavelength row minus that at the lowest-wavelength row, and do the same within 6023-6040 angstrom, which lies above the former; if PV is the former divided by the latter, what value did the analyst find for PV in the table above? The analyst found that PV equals 0.6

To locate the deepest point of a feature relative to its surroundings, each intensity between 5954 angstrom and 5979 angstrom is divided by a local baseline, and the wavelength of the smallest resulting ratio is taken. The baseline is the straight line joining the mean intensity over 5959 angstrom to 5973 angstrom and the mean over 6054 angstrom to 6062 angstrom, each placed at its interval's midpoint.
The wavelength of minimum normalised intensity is 5977.32 angstrom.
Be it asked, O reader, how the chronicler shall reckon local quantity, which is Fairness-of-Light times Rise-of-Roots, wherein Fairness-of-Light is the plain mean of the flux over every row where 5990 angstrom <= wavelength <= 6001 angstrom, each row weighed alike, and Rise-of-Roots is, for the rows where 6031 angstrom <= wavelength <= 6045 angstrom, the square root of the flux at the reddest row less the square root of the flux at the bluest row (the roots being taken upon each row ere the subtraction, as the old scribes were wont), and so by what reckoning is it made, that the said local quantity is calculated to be -17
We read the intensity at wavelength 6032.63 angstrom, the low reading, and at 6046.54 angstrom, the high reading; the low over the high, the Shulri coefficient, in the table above 1.05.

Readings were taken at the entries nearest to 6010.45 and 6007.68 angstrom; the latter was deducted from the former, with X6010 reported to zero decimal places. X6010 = 1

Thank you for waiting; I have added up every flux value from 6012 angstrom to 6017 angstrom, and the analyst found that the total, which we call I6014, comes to 178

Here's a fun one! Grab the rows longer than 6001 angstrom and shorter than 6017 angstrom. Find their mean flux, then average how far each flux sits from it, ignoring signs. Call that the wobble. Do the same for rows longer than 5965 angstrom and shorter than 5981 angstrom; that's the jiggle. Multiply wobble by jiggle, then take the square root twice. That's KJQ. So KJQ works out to 1.05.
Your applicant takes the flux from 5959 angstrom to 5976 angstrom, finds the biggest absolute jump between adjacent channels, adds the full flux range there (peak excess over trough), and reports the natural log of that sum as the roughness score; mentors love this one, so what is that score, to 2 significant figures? 2.0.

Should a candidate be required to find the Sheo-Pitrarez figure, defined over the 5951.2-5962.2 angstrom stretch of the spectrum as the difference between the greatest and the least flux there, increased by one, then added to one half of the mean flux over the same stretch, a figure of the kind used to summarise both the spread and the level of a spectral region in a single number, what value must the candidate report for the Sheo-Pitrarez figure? 47.91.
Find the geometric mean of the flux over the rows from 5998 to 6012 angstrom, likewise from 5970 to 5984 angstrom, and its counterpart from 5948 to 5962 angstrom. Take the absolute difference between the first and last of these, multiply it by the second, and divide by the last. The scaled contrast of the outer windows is 2.6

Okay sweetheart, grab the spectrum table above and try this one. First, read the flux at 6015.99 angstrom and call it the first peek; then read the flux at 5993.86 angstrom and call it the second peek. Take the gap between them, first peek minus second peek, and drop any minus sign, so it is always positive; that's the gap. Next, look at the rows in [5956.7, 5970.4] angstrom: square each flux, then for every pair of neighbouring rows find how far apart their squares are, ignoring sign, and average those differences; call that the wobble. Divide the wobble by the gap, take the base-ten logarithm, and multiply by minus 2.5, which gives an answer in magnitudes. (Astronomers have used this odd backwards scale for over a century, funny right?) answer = -4.5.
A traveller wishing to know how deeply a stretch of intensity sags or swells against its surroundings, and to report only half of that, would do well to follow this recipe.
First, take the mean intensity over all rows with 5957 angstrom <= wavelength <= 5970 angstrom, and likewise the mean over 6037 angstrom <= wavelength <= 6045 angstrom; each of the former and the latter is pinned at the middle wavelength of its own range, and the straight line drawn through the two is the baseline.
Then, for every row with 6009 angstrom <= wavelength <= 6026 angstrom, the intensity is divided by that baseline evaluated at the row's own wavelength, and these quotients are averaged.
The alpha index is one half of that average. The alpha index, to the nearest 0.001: 0.484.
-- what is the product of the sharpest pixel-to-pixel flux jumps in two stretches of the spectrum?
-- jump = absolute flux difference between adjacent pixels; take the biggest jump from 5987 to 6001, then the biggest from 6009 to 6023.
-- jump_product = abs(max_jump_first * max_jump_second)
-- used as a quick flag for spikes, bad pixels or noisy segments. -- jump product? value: 2.4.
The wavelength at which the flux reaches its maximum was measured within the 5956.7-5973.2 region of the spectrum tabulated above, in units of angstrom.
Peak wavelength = 5958.09 angstrom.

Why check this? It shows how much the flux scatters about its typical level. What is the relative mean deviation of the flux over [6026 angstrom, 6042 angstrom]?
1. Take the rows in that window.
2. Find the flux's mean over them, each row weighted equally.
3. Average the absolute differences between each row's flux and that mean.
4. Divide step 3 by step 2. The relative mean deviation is 0.016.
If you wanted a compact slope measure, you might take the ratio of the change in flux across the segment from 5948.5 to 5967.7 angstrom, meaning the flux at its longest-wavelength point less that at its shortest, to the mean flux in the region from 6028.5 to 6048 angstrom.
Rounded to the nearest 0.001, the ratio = 0.022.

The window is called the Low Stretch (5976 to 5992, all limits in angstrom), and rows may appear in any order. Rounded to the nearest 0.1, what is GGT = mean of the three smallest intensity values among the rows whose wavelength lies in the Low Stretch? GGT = 86.4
